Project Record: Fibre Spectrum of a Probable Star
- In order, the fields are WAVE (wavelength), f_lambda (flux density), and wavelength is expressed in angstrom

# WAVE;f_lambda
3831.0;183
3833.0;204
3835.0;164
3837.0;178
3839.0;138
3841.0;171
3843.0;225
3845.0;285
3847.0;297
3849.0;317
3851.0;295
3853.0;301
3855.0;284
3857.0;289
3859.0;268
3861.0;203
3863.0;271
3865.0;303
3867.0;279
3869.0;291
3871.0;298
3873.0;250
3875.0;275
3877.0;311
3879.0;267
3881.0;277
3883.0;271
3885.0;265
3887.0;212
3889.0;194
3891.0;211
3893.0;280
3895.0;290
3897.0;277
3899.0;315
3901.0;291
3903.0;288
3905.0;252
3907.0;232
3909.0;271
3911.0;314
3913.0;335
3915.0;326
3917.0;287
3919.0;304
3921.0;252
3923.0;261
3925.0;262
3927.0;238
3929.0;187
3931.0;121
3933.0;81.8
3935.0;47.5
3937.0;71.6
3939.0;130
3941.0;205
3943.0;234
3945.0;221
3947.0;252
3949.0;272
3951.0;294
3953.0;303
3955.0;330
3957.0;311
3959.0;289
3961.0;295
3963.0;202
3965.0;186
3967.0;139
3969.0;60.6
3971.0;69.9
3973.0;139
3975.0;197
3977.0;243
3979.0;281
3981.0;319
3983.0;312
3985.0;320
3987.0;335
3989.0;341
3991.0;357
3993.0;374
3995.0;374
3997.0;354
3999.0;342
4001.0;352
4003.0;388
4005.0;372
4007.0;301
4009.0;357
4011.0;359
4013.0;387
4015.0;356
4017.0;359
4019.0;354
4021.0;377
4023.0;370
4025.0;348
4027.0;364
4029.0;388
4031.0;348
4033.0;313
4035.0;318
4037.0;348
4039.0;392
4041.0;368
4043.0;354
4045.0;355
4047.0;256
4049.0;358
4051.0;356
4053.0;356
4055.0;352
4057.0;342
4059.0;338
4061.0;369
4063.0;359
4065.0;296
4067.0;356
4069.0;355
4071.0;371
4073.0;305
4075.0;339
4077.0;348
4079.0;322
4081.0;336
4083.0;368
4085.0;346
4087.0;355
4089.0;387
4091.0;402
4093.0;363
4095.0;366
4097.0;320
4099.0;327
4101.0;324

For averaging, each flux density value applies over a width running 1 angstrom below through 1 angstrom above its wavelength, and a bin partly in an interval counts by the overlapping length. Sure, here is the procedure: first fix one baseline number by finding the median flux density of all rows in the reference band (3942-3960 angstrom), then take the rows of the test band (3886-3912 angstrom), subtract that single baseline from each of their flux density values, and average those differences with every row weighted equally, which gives -25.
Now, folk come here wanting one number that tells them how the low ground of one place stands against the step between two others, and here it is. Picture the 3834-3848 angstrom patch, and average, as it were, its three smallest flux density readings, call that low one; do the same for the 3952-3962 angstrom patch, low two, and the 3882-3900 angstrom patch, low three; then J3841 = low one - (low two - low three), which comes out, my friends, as 68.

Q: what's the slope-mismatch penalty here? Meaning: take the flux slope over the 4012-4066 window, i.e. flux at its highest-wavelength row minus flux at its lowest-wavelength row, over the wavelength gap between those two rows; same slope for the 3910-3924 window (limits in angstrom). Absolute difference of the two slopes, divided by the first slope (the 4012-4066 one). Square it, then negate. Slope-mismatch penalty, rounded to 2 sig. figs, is -2.3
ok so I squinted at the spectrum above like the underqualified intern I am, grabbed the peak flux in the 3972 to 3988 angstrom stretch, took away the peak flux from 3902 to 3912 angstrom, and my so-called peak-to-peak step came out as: 21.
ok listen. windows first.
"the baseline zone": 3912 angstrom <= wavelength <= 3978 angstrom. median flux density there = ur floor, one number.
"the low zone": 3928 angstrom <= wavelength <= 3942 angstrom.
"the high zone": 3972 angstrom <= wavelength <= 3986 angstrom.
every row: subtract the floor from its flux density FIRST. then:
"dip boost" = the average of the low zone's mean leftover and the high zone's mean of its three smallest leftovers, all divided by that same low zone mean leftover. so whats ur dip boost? 0.7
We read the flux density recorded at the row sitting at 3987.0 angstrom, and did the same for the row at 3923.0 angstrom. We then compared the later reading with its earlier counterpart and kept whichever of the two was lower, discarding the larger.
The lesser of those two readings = 261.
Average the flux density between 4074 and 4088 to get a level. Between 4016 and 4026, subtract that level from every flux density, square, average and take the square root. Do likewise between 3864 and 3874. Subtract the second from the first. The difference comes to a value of -44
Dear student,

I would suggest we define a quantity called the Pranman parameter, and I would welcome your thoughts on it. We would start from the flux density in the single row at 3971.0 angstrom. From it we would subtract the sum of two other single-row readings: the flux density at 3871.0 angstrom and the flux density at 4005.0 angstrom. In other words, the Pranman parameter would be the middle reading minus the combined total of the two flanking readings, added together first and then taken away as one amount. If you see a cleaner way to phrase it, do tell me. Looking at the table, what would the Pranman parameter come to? -600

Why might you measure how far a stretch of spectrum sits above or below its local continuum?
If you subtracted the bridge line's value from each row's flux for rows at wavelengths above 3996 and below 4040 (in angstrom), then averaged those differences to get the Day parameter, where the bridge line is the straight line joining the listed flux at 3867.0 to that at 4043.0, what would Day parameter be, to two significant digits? 13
